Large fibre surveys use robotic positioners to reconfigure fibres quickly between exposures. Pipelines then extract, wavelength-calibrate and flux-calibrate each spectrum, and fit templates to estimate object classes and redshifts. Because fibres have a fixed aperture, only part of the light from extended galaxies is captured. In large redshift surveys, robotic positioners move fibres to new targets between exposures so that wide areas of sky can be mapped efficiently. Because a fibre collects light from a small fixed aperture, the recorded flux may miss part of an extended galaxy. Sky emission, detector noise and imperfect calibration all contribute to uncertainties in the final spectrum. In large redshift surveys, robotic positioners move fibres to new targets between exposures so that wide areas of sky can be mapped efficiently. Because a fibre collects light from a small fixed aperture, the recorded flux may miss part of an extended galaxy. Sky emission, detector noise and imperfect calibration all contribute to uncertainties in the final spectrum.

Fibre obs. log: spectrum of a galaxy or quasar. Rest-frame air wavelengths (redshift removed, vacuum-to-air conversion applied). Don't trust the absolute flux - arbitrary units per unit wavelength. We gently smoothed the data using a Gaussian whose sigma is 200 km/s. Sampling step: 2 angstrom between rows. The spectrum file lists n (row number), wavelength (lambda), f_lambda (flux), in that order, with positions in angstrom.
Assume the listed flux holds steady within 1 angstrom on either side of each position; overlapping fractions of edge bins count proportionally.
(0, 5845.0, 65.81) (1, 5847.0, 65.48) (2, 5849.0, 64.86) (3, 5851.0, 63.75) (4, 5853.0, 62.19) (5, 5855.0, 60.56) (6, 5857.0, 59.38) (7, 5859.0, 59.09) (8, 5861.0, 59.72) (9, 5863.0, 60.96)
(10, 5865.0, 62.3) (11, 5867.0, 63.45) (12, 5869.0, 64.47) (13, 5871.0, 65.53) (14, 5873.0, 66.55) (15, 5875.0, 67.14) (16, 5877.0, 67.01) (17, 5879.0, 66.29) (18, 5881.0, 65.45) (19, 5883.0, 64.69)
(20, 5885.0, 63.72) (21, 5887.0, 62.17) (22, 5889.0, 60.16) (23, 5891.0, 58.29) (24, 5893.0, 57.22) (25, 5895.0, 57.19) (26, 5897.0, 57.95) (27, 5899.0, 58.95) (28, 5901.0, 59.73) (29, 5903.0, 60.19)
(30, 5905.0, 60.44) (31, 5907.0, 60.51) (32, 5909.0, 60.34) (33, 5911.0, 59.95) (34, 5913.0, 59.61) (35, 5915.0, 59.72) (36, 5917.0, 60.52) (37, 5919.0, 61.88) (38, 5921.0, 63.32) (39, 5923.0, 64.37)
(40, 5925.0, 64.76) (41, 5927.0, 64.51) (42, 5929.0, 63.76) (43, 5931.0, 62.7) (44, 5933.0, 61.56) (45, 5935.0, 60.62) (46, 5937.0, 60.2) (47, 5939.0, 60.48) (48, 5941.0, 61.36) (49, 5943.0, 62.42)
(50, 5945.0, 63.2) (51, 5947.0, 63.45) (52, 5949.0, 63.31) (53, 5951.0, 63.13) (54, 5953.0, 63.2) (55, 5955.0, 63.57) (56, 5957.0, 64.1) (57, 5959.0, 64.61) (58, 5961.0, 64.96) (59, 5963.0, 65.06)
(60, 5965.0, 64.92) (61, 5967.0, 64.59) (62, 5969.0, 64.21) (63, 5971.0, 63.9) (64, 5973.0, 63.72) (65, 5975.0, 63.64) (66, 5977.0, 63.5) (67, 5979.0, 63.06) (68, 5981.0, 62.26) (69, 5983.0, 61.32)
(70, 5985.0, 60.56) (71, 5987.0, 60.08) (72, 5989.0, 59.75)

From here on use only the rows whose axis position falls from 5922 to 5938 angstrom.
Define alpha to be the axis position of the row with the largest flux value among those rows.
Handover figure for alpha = 5925.0 angstrom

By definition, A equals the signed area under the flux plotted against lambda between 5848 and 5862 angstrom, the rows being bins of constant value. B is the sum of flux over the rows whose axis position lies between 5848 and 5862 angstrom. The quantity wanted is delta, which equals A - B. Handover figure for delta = 430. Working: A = 859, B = 430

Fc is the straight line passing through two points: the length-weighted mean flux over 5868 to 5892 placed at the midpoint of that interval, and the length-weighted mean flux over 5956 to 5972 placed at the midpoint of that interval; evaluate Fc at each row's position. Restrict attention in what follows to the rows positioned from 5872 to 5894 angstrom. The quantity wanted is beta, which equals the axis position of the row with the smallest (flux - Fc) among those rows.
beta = 5893.0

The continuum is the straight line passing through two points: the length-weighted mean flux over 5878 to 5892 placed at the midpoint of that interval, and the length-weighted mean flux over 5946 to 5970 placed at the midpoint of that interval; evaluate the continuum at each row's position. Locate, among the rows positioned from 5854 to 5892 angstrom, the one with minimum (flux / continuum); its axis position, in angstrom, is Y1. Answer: 5891.0 angstrom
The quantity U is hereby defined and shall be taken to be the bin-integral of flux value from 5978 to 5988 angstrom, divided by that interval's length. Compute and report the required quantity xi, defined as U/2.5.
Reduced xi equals 24.6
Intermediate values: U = 61.5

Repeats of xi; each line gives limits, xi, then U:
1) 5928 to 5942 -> 24.6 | 61.5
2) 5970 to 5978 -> 25.5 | 63.7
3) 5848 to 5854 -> 25.4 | 63.6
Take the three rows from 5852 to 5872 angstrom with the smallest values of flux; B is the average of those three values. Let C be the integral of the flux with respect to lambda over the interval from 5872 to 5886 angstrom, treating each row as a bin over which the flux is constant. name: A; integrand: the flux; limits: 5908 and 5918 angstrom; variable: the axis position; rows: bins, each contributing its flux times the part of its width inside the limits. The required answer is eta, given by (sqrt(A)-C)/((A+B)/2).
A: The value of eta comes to -2.7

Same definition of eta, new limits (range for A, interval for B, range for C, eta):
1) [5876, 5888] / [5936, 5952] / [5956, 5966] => -1.5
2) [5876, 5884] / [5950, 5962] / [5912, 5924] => -2.4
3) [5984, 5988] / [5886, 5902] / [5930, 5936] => -2.4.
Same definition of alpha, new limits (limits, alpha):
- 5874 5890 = 5875.0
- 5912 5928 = 5925.0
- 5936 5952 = 5947.0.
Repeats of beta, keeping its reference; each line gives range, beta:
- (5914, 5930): 5915.0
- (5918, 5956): 5937.0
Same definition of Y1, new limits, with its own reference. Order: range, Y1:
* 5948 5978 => 5977.0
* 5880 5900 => 5895.0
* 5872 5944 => 5895.0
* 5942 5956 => 5943.0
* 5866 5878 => 5867.0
